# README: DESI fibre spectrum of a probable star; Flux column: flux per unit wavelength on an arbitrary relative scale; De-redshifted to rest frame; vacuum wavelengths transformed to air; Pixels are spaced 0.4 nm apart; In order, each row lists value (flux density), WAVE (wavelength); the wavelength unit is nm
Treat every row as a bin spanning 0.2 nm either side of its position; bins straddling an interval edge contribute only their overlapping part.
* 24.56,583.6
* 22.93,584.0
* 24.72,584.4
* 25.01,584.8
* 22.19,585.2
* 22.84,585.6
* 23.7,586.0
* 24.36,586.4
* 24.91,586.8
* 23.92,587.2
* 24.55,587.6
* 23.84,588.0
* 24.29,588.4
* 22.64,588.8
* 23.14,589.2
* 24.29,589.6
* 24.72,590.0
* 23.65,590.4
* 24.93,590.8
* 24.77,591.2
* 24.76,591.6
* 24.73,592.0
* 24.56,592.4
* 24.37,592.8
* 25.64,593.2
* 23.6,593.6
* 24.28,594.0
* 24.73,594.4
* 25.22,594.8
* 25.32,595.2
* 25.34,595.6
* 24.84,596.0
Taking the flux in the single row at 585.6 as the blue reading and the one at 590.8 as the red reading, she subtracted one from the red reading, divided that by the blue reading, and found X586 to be 1.05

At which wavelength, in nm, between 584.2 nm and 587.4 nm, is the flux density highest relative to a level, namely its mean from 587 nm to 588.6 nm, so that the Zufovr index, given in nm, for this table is 584.8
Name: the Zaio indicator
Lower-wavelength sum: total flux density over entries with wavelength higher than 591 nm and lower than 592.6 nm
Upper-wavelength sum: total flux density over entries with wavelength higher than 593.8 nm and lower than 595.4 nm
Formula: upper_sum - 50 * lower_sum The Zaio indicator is -4841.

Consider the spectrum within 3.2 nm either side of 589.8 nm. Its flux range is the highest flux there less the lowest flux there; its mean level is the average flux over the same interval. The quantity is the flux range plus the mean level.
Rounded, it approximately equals 26.5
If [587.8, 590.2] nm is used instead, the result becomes 25.9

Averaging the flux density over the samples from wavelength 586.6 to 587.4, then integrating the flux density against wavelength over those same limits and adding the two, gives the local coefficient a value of 43.9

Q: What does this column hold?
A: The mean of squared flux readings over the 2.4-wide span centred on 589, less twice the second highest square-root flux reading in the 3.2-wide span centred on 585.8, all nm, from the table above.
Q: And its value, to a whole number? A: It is 558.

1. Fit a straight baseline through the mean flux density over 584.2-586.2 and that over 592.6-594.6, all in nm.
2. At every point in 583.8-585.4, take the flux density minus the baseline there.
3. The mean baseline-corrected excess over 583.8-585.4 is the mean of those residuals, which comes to 0.1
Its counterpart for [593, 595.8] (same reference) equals 0.3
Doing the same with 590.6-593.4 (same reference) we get 0.5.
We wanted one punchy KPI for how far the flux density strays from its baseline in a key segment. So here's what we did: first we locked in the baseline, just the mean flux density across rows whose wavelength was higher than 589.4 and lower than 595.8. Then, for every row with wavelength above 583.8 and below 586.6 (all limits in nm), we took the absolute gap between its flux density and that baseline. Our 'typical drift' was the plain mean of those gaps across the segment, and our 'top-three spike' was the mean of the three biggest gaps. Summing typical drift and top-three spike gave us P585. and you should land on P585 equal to 3.1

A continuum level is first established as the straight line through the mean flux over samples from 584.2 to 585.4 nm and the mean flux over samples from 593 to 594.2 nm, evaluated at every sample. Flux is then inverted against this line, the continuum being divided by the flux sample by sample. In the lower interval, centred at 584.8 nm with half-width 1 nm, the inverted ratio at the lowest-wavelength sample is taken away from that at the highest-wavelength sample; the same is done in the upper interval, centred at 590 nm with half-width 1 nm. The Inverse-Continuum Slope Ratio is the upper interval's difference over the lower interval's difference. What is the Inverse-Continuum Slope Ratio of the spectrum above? -8.5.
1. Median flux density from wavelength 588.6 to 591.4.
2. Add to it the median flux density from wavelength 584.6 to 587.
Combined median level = 48.3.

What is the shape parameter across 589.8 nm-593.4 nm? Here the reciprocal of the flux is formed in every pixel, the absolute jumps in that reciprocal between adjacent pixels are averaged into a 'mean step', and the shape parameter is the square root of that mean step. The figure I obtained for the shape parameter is 0.0295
